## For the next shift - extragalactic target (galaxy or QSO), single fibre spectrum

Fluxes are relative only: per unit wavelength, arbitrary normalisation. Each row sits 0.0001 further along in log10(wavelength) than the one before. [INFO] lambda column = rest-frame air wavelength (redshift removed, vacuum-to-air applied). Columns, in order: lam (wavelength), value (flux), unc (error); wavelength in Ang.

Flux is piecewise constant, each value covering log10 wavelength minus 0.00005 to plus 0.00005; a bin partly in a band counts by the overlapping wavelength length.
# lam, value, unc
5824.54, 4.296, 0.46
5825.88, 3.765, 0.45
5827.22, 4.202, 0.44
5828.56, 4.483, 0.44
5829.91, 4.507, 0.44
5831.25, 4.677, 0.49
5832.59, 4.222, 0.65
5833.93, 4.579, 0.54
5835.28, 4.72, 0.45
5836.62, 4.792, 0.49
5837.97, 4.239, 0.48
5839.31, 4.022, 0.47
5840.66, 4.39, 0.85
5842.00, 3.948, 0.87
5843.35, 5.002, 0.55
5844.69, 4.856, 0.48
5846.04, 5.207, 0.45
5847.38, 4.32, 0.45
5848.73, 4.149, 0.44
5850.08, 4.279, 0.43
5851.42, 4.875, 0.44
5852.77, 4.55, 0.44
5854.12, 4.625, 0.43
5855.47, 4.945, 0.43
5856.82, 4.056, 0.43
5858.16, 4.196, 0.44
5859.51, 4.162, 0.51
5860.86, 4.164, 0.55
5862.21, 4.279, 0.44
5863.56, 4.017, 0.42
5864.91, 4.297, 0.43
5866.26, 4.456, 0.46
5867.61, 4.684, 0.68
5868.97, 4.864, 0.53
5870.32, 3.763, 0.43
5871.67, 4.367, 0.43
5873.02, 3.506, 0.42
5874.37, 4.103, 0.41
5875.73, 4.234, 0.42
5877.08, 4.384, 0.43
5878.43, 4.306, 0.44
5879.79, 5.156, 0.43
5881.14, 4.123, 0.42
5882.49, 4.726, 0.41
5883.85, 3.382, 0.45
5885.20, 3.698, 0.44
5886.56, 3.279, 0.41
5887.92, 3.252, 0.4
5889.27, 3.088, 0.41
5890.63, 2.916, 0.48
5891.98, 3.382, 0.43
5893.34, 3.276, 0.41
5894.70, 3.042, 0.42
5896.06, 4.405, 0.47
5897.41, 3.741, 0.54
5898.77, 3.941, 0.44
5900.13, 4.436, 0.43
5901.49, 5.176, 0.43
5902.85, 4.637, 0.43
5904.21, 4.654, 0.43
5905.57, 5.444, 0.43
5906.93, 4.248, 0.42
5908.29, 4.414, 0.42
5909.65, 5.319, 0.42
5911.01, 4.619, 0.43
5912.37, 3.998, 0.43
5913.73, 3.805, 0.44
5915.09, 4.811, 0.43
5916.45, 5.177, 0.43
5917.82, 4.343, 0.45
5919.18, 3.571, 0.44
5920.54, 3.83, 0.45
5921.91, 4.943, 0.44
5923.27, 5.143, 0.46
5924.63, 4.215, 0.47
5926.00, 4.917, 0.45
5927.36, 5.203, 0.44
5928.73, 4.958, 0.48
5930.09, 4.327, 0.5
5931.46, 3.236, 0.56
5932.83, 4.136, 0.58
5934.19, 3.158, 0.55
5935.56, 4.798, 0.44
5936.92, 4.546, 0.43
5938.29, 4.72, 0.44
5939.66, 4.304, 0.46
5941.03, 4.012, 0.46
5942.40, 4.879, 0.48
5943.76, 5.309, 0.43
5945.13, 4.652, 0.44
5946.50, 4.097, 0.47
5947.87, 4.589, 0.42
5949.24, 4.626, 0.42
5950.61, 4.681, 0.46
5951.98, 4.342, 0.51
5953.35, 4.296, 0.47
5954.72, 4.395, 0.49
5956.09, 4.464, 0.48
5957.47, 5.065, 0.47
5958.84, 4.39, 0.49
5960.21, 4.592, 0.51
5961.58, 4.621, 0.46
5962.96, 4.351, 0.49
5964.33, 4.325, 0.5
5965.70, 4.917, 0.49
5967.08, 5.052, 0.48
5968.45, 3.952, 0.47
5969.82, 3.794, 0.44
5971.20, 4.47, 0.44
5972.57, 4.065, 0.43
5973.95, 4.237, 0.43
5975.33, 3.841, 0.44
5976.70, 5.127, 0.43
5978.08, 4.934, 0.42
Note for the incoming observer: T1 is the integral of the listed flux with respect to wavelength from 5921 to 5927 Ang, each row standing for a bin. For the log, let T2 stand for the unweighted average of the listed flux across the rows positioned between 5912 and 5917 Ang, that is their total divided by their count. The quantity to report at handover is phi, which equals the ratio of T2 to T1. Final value 0.155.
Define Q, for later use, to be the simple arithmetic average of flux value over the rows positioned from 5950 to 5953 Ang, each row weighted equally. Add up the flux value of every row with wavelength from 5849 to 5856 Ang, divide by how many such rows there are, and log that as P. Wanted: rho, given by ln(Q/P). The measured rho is -0.03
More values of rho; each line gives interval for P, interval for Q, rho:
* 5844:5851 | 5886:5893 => -0.36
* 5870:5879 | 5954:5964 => 0.11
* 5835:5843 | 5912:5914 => -0.11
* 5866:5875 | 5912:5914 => -0.09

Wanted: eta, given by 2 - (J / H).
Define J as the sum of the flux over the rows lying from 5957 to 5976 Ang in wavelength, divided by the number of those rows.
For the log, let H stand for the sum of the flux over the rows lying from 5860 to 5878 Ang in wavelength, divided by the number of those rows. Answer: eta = 0.96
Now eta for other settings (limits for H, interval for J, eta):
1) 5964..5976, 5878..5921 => 1.04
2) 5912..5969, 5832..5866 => 1.01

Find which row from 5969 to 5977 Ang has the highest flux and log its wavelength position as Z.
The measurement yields 5976.70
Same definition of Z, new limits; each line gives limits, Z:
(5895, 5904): 5901.49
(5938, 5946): 5943.76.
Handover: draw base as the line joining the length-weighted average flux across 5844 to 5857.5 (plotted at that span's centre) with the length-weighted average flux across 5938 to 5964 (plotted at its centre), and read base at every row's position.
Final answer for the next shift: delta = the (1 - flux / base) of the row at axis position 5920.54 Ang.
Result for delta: 0.159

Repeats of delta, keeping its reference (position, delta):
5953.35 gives 0.054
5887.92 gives 0.289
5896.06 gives 0.036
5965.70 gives -0.085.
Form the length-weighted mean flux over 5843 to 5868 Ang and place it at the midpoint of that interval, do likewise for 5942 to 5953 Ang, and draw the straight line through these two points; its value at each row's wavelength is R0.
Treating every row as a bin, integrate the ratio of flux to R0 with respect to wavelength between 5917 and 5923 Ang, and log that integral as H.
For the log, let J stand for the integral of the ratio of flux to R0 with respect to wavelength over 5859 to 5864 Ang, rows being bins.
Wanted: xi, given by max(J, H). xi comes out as 5.6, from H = 5.6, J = 4.64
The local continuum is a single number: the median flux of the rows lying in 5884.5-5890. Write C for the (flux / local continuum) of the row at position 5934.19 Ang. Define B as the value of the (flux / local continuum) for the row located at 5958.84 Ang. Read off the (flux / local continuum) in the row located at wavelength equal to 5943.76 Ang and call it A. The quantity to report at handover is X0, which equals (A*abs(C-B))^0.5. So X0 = 0.78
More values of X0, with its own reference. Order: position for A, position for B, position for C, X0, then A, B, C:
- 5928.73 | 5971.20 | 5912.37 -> 0.47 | 1.52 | 1.37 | 1.22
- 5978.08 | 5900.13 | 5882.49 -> 0.37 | 1.51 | 1.36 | 1.45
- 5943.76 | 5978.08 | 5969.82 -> 0.75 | 1.63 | 1.51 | 1.16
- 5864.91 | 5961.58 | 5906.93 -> 0.39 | 1.32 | 1.42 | 1.30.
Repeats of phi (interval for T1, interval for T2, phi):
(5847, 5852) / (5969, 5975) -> 0.188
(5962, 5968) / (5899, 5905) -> 0.170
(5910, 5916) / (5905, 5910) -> 0.184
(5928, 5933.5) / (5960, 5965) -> 0.195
